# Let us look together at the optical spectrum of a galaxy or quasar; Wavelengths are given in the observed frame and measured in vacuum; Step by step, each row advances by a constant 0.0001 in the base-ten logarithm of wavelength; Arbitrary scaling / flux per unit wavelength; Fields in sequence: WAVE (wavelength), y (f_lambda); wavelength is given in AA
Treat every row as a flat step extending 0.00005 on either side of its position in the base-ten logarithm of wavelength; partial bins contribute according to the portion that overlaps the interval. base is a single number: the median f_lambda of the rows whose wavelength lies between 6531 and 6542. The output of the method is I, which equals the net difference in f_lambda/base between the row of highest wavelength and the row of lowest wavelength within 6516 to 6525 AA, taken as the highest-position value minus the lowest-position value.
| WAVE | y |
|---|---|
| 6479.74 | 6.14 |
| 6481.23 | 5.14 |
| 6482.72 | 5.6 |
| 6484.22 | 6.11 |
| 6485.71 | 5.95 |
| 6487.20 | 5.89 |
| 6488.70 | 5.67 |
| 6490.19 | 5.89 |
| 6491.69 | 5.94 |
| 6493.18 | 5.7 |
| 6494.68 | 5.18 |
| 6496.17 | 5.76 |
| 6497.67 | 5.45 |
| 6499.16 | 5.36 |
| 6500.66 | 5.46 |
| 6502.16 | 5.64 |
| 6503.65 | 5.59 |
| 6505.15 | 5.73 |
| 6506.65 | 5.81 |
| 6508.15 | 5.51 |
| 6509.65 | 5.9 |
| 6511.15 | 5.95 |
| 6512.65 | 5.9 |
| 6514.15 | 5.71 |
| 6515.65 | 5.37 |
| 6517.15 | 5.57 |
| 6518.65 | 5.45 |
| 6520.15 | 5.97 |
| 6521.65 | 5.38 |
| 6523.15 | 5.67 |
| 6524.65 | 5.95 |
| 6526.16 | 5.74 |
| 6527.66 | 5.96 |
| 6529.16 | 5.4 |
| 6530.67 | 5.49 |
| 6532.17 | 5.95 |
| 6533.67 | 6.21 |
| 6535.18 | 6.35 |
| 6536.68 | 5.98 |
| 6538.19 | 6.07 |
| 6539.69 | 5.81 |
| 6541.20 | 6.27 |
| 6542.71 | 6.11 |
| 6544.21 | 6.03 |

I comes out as 0.06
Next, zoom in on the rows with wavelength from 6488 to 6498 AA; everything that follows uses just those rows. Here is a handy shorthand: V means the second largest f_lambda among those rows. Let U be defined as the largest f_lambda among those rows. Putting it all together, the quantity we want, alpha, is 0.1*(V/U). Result 0.0992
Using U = 5.94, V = 5.89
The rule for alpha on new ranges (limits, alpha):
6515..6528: 0.0998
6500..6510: 0.0985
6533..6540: 0.0978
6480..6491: 0.0974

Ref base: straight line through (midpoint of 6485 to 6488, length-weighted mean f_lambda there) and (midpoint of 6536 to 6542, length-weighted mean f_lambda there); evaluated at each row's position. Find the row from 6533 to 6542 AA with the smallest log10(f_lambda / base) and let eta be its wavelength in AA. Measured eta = 6539.69 AA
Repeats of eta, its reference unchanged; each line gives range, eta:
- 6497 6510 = 6499.16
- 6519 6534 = 6521.65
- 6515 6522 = 6521.65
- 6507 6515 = 6508.15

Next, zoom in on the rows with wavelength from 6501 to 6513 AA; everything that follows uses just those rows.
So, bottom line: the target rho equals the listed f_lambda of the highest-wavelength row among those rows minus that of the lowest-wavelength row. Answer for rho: 0.3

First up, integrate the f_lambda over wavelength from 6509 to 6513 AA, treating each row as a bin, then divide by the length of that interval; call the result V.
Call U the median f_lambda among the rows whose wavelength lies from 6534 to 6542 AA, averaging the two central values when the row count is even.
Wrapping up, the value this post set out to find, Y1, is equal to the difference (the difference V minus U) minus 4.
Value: -4.2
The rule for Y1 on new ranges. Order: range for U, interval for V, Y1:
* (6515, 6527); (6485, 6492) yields -3.8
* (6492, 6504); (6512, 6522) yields -3.9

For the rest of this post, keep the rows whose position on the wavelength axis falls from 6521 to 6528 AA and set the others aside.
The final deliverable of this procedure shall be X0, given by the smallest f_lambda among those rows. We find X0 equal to 5.38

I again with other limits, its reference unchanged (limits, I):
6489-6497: -0.02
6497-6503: 0.03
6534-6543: -0.04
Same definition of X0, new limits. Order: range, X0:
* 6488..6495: 5.18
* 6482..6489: 5.6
